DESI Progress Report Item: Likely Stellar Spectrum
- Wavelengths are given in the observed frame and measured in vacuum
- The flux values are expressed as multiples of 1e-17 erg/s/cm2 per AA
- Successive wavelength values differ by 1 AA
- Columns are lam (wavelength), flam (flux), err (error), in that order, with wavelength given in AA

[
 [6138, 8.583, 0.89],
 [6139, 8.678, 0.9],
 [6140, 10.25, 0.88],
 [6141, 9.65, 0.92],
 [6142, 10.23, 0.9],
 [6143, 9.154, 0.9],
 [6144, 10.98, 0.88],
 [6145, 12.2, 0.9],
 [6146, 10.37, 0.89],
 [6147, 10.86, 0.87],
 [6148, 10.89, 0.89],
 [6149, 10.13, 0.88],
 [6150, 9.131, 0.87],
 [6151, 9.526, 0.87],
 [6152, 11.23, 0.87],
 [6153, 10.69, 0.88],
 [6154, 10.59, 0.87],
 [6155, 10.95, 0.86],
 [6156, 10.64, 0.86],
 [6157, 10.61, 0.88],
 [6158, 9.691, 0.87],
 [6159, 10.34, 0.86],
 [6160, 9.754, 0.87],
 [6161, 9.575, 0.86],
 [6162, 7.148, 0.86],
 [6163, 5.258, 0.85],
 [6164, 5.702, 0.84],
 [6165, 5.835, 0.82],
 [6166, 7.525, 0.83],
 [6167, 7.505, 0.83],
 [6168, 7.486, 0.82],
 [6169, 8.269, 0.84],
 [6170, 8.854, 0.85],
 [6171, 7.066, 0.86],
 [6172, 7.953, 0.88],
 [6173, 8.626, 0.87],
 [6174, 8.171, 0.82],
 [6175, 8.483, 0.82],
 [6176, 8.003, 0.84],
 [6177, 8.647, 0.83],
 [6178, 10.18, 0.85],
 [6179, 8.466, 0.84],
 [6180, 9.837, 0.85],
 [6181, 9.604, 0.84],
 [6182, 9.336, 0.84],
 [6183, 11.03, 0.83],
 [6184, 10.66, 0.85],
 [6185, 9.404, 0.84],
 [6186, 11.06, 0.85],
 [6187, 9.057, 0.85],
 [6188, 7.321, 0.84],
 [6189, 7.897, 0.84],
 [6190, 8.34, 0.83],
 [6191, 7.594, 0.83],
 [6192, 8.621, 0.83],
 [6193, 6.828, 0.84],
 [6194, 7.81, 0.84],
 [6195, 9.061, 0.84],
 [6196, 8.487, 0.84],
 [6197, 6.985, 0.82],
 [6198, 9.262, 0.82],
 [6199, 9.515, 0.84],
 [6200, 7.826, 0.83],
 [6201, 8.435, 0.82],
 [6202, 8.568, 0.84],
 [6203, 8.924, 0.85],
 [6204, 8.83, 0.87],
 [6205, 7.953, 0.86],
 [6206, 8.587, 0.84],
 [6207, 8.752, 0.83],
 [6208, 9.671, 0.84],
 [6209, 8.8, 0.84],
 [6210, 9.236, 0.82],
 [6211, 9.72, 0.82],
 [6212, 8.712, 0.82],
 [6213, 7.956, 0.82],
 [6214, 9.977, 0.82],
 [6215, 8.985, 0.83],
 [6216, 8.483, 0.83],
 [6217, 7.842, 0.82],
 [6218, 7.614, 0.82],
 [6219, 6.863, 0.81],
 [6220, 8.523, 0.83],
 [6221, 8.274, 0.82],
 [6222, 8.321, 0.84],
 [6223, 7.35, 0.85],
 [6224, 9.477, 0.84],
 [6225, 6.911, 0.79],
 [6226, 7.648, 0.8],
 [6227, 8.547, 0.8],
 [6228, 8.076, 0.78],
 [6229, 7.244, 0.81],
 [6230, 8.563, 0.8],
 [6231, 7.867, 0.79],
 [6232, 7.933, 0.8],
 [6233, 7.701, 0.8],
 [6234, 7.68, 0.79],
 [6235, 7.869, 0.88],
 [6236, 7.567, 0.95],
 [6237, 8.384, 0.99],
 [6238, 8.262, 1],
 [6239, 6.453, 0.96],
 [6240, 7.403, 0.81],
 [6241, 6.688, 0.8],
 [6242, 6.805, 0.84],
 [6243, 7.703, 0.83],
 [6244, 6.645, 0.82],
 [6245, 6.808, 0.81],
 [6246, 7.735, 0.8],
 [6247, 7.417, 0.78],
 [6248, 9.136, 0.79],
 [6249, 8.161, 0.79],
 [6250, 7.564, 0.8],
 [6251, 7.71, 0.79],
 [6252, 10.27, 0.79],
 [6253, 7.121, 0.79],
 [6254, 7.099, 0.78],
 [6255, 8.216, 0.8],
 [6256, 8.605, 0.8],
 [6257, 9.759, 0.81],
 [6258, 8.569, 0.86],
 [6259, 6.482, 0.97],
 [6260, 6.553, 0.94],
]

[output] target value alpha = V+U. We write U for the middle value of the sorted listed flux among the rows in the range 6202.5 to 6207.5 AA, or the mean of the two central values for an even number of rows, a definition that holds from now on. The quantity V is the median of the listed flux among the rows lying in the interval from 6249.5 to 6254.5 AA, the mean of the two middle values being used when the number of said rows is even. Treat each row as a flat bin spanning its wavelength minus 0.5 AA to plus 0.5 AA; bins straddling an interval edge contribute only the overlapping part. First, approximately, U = 8.8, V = 7.6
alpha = 16.3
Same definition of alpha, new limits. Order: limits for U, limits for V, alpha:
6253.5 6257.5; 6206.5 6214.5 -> 17.4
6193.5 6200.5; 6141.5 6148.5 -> 19.3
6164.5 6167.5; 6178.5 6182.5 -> 17.0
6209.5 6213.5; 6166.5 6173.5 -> 16.9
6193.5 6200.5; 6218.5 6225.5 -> 16.8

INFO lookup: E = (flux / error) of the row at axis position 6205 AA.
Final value 9.2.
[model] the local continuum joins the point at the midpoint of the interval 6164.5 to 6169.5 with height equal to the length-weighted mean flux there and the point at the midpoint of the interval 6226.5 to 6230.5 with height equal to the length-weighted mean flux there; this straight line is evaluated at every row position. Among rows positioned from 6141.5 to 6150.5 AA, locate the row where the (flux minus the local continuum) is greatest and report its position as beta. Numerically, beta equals 6145 AA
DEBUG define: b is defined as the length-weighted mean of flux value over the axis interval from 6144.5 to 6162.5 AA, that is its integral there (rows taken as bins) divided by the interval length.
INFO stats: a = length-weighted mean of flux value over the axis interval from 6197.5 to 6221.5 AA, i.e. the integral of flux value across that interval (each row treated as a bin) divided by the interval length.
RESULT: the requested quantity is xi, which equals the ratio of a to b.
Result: 0.84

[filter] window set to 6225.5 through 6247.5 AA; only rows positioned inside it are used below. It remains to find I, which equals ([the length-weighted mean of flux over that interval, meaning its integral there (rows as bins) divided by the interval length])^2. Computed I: 58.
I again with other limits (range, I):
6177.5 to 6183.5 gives 95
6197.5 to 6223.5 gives 74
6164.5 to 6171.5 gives 56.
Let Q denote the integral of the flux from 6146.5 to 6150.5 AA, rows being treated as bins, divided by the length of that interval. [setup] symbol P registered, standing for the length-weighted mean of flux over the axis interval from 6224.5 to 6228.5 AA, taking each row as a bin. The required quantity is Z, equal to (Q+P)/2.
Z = 9.0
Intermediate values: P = 7.8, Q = 10.25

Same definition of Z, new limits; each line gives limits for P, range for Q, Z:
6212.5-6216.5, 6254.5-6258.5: 8.8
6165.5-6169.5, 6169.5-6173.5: 7.9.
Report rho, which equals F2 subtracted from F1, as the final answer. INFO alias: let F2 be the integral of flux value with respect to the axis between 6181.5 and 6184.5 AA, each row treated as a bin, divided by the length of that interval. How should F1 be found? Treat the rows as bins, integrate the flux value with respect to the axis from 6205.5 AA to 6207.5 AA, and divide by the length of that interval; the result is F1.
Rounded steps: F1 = 8.7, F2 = 10.3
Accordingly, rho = -2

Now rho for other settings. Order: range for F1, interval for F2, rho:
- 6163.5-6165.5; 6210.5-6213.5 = -3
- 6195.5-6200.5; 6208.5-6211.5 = -1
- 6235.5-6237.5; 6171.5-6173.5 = 0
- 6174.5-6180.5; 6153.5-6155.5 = -2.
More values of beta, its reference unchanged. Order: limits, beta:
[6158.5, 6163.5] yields 6159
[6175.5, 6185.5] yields 6183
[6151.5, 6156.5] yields 6152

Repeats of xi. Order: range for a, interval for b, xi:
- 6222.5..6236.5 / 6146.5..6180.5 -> 0.88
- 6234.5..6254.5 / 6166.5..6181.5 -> 0.90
